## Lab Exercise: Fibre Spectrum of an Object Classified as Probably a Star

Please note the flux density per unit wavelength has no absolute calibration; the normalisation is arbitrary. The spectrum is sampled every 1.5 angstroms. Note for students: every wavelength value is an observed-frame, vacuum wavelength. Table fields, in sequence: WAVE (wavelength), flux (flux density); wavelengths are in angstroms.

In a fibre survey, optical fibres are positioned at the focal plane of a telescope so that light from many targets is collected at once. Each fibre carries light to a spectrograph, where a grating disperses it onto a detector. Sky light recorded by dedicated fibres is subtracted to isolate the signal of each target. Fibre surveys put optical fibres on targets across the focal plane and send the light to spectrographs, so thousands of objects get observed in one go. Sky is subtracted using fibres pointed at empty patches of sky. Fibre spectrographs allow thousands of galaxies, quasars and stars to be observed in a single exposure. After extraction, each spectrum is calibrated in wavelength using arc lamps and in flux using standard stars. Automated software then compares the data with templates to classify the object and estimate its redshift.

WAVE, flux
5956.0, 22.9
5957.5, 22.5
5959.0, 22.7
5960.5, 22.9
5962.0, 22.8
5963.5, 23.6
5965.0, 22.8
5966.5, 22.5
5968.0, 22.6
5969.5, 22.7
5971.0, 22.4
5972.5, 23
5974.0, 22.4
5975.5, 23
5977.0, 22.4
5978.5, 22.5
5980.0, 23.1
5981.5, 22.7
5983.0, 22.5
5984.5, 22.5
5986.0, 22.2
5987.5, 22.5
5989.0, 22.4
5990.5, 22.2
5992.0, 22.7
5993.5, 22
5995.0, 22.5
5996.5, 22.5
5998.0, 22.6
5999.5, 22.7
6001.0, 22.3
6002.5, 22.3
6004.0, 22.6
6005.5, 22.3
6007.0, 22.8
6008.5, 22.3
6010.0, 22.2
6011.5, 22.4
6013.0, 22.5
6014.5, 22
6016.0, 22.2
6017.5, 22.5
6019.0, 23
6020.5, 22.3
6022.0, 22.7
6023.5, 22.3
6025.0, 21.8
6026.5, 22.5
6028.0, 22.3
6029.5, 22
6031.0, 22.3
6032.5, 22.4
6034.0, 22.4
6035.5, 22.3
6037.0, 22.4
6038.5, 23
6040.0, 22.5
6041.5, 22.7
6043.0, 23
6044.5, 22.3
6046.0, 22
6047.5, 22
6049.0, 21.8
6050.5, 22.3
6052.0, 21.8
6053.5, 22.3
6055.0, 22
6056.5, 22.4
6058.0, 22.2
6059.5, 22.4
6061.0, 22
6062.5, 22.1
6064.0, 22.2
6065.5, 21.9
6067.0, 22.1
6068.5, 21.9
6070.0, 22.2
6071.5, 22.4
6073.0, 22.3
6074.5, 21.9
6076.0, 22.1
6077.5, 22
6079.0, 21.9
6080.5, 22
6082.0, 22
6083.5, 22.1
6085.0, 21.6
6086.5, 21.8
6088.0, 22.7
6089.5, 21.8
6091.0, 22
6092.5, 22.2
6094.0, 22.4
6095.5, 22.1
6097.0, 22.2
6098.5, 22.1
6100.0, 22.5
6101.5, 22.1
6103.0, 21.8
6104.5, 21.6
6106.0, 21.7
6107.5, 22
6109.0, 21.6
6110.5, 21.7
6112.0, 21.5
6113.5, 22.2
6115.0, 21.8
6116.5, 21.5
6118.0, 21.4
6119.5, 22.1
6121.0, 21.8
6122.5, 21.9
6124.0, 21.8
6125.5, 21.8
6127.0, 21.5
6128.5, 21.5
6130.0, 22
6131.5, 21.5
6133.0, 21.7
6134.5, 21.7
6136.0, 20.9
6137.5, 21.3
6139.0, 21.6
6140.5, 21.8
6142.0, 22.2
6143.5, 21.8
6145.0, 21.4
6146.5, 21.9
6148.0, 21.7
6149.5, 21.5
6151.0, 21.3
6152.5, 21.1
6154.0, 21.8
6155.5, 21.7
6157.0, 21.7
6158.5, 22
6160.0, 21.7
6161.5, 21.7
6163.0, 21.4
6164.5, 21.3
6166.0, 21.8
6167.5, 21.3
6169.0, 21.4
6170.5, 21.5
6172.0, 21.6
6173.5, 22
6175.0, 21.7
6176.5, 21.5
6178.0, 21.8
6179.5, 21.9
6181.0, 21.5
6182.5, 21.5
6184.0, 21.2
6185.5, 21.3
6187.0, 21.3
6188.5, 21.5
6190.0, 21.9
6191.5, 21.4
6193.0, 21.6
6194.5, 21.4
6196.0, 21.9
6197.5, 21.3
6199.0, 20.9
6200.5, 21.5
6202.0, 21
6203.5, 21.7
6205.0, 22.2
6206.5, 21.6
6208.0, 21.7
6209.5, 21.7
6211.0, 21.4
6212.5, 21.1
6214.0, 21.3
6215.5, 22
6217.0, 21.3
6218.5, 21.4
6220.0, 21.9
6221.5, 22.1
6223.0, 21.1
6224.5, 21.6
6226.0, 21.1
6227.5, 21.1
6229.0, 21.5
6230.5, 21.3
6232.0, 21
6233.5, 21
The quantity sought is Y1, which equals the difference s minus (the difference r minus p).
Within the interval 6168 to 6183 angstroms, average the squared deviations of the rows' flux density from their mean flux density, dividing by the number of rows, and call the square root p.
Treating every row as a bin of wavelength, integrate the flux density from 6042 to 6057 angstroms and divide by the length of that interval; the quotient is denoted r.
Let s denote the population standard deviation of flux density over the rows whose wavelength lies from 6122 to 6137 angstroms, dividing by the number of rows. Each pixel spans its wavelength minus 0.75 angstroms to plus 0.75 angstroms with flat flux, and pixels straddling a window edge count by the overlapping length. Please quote -21.7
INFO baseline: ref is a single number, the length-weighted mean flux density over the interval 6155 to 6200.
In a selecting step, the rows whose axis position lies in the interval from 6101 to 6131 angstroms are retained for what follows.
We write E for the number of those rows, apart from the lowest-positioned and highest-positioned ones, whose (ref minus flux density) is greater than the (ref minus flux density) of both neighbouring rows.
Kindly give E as 5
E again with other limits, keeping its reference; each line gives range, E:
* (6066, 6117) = 10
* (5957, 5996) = 8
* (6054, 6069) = 3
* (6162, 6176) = 2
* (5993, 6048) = 8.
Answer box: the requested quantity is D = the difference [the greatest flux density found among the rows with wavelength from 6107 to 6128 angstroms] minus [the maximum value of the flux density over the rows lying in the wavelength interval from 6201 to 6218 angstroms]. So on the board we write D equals 0.0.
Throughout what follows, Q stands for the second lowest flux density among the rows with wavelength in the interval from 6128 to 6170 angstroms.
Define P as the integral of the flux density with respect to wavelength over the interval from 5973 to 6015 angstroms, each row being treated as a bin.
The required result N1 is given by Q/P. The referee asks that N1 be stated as 0.0224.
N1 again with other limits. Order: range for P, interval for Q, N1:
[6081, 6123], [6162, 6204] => 0.0228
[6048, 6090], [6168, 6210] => 0.0226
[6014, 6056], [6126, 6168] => 0.0225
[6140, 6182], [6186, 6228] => 0.0231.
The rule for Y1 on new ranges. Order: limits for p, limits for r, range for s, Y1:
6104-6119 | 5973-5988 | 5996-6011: -22.2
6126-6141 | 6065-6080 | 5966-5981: -21.5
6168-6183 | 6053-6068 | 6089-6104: -21.7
